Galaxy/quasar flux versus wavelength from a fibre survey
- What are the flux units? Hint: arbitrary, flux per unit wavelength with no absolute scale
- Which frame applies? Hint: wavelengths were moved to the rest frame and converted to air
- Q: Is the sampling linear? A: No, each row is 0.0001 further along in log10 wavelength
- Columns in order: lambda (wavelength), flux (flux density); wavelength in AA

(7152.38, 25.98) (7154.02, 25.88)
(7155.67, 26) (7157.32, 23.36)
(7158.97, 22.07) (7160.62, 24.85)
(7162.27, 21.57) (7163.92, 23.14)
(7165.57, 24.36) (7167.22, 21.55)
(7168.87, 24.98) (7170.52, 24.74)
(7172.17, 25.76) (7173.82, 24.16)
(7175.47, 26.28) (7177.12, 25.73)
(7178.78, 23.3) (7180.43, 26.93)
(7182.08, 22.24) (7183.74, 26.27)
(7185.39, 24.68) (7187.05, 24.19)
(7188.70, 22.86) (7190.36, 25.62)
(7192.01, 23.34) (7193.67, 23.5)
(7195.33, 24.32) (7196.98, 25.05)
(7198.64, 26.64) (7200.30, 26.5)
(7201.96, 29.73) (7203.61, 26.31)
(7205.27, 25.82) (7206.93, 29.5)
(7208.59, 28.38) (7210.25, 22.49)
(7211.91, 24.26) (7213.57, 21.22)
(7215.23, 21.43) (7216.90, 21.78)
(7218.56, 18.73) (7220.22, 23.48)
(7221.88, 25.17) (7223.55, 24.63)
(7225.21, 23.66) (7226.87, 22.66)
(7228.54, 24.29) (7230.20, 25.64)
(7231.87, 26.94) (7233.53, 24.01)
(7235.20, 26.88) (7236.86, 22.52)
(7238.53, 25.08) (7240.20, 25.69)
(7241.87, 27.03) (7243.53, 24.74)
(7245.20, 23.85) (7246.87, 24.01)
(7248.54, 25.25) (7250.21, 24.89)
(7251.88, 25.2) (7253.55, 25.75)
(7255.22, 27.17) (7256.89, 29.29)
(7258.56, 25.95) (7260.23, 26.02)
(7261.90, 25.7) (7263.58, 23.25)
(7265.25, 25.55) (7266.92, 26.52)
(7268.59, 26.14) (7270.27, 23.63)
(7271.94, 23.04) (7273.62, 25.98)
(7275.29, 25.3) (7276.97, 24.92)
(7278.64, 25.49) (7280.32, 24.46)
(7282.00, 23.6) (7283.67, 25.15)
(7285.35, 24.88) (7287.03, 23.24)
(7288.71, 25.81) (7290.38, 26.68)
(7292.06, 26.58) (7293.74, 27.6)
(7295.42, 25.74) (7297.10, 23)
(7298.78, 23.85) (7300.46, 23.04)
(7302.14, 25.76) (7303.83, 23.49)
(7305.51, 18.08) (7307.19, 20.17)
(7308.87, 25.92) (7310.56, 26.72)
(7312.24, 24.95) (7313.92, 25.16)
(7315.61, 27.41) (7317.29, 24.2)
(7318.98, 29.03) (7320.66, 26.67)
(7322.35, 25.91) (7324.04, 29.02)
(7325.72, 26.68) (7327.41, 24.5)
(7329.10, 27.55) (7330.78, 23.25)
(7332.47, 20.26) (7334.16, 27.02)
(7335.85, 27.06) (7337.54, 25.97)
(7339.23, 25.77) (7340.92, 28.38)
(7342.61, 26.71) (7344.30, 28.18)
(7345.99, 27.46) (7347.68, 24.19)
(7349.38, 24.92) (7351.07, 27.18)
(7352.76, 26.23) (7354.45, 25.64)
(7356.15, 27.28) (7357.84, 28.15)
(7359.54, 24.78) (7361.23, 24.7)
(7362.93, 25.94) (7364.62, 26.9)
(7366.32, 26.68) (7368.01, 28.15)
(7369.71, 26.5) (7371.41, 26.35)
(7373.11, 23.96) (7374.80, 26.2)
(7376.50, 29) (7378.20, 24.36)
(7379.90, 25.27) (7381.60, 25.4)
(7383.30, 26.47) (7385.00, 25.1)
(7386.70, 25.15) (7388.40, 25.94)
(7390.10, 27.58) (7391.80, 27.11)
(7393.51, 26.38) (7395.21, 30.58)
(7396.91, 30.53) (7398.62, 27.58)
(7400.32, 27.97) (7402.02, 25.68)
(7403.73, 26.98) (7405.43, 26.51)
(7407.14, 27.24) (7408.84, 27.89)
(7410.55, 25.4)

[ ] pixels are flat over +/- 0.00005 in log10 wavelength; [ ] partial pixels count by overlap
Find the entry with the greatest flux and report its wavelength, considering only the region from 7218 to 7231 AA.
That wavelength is 7230.20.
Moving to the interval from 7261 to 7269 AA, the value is 7266.92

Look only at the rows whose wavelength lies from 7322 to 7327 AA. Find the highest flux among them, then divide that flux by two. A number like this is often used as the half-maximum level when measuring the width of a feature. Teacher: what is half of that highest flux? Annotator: 14.5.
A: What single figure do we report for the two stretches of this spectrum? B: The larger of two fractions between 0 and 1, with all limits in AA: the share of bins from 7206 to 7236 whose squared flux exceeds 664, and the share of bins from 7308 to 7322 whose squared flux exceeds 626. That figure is 0.75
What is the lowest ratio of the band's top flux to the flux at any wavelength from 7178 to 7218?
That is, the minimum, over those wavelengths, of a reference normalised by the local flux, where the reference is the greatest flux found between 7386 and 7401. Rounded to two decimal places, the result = 1.03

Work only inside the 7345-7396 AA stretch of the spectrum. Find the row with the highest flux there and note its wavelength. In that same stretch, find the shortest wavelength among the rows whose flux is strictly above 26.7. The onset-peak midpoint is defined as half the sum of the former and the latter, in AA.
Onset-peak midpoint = 7370.6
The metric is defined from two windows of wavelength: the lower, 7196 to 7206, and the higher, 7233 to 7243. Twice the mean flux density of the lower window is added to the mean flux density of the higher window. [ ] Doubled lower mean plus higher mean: 78.6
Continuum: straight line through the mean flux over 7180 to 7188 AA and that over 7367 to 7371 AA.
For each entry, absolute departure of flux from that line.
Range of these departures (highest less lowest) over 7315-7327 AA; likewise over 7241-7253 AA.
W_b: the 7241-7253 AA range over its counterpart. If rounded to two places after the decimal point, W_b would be 0.56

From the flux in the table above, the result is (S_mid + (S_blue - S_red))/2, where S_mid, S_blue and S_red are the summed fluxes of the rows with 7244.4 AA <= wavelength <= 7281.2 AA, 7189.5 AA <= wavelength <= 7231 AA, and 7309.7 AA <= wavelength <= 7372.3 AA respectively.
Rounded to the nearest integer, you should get 100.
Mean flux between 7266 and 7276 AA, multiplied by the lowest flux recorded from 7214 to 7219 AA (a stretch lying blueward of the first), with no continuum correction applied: 470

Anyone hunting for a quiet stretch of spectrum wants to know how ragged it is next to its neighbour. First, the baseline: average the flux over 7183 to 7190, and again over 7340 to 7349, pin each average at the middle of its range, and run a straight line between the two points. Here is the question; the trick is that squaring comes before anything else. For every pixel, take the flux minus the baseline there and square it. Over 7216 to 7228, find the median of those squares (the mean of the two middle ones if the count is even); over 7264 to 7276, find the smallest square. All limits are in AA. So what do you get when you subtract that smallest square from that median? 2.4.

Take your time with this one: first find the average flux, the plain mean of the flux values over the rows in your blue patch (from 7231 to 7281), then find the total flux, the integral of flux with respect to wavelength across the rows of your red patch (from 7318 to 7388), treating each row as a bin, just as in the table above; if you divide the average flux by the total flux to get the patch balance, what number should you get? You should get 0.014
